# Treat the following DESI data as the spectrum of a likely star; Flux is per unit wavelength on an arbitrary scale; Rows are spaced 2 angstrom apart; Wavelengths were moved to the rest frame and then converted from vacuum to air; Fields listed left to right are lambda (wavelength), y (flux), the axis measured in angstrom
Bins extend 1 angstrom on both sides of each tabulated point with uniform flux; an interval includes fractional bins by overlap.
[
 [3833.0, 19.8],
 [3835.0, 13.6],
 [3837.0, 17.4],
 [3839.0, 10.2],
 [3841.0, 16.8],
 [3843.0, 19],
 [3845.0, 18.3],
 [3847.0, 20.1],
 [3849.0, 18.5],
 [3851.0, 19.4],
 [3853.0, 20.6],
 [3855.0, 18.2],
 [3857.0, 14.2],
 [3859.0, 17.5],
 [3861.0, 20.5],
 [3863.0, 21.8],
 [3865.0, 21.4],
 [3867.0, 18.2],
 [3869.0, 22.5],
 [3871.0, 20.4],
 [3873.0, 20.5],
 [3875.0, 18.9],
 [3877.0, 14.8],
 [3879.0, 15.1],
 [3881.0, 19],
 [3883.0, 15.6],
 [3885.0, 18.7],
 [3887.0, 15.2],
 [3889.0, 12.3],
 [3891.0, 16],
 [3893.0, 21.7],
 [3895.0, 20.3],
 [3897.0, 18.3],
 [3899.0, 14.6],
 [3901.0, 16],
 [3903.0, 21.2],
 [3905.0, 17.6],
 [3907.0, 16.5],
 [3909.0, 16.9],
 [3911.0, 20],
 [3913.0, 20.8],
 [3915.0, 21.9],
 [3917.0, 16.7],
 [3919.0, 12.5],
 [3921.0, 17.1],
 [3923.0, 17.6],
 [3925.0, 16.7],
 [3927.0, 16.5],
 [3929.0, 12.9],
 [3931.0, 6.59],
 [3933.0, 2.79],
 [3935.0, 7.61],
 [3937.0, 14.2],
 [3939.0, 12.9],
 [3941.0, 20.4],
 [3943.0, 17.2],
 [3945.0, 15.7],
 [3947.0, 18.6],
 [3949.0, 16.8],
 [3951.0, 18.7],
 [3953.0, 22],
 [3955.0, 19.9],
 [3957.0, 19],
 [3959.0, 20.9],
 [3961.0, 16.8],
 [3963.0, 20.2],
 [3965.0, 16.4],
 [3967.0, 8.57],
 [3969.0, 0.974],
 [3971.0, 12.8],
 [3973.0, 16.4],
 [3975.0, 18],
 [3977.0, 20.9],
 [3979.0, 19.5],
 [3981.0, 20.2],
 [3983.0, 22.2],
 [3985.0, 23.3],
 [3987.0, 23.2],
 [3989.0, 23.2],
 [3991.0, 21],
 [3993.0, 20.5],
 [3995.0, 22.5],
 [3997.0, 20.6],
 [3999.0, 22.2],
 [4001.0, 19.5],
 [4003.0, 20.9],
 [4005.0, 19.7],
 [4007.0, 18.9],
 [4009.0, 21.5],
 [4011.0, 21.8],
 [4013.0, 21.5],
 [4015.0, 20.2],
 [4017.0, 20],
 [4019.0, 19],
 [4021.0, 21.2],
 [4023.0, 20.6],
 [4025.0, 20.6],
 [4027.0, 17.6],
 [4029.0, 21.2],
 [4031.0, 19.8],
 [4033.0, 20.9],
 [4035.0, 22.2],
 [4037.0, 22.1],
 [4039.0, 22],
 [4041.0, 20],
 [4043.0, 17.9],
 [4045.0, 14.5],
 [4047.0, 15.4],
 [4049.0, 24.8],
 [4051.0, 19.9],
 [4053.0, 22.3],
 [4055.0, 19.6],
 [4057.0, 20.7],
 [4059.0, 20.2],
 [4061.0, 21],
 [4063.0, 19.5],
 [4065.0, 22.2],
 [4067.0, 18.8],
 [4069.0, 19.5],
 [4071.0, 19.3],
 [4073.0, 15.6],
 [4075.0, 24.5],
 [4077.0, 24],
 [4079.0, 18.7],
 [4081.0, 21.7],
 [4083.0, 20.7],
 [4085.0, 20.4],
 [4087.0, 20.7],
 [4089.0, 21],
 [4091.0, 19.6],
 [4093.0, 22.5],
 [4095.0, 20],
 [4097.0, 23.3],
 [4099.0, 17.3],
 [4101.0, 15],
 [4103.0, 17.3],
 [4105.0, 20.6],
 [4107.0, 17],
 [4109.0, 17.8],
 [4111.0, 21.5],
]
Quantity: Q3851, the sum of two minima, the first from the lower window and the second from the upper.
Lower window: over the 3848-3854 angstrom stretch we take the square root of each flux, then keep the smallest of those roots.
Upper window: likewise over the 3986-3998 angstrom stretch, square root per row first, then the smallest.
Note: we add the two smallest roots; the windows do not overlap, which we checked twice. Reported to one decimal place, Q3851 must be 8.8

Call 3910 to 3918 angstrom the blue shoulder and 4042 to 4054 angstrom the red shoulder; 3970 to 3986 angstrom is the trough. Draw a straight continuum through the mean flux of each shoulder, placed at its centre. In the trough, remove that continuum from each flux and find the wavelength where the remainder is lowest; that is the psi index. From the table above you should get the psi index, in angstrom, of 3971.0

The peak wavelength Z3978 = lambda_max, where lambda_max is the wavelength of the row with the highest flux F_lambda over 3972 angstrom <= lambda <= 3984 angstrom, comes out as 3983.0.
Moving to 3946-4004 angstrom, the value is 3985.0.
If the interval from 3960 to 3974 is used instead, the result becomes 3963.0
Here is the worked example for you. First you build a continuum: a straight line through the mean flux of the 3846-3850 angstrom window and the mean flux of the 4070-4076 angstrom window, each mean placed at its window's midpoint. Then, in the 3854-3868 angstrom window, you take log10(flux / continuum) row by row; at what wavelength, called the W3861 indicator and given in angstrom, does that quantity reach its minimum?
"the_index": 3857.0 angstrom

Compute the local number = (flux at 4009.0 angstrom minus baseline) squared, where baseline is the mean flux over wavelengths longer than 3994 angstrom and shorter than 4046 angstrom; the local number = 1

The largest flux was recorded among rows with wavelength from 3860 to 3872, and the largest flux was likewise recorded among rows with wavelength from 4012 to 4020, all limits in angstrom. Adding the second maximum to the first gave 44.0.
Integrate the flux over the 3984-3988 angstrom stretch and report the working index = 93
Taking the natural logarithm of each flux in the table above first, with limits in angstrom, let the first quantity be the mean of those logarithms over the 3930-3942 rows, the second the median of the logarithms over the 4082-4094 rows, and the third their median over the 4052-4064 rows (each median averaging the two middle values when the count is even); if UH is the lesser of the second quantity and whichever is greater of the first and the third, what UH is 3.02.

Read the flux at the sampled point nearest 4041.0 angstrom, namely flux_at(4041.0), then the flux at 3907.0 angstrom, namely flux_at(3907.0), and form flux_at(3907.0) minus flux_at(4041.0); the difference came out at -3.5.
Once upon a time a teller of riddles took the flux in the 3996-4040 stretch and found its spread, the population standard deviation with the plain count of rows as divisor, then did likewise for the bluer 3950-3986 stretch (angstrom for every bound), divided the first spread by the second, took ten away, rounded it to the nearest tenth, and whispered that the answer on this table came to -9.8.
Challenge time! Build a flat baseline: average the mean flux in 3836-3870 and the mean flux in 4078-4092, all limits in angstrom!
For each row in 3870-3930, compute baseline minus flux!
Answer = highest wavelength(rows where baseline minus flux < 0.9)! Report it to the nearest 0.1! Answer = 3915.0 angstrom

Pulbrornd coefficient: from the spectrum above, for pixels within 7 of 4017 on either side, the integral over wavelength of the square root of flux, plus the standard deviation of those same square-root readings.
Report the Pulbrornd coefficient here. 64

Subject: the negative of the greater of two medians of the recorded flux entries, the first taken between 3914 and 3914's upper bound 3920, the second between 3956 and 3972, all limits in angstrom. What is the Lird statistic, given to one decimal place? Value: -16.7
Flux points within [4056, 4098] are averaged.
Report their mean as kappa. 21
